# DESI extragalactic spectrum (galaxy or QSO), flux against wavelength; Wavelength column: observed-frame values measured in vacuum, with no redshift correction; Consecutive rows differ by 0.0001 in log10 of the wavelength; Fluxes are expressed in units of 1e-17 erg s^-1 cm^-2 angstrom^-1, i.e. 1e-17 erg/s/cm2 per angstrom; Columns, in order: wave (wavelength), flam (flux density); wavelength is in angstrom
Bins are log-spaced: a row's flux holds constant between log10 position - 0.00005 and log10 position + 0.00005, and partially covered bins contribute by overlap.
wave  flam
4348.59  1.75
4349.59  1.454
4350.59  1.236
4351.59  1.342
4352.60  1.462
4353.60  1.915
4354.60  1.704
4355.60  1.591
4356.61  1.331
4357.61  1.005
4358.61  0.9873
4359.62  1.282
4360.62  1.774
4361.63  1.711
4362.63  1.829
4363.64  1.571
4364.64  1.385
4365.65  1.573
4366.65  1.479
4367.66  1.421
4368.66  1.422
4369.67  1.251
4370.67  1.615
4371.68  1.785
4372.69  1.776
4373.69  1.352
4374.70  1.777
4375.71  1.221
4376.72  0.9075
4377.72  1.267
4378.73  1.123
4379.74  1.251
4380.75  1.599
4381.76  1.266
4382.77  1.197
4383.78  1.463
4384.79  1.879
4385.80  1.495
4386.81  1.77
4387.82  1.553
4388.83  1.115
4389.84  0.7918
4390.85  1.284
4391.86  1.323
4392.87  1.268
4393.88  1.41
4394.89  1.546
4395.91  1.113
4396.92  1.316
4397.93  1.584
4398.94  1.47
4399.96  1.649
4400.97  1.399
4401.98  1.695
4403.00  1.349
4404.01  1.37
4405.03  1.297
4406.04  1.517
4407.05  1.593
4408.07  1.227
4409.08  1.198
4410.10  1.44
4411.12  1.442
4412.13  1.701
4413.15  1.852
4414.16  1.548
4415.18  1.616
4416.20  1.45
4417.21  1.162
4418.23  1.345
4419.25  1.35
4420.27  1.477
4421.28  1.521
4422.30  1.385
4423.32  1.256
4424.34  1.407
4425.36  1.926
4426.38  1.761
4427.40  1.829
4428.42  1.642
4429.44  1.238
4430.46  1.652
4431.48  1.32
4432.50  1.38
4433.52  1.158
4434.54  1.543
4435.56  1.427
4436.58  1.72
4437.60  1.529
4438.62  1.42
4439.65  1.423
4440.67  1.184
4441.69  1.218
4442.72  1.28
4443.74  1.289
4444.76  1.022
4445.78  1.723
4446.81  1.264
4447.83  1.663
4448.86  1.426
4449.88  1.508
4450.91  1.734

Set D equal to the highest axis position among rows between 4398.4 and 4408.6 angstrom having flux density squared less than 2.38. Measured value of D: 4408.07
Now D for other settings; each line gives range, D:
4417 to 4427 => 4424.34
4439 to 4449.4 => 4448.86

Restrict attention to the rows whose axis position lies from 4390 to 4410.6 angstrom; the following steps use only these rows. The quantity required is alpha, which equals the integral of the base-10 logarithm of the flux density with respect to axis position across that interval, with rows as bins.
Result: 2.89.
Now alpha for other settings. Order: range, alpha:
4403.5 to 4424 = 3.17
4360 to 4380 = 3.24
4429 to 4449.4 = 2.86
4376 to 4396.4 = 2.35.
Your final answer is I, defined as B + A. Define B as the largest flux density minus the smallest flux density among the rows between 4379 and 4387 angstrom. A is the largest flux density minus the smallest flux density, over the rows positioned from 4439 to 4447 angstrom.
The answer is 1.4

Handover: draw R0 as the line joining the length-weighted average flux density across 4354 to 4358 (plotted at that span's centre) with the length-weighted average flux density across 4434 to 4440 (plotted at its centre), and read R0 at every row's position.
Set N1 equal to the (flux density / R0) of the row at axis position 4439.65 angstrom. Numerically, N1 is 0.94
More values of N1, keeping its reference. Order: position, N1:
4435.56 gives 0.95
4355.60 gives 1.11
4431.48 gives 0.88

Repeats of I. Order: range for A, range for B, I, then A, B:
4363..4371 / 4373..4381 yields 1.2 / 0.36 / 0.87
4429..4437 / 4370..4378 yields 1.4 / 0.56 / 0.88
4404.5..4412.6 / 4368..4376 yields 1.1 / 0.50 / 0.56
